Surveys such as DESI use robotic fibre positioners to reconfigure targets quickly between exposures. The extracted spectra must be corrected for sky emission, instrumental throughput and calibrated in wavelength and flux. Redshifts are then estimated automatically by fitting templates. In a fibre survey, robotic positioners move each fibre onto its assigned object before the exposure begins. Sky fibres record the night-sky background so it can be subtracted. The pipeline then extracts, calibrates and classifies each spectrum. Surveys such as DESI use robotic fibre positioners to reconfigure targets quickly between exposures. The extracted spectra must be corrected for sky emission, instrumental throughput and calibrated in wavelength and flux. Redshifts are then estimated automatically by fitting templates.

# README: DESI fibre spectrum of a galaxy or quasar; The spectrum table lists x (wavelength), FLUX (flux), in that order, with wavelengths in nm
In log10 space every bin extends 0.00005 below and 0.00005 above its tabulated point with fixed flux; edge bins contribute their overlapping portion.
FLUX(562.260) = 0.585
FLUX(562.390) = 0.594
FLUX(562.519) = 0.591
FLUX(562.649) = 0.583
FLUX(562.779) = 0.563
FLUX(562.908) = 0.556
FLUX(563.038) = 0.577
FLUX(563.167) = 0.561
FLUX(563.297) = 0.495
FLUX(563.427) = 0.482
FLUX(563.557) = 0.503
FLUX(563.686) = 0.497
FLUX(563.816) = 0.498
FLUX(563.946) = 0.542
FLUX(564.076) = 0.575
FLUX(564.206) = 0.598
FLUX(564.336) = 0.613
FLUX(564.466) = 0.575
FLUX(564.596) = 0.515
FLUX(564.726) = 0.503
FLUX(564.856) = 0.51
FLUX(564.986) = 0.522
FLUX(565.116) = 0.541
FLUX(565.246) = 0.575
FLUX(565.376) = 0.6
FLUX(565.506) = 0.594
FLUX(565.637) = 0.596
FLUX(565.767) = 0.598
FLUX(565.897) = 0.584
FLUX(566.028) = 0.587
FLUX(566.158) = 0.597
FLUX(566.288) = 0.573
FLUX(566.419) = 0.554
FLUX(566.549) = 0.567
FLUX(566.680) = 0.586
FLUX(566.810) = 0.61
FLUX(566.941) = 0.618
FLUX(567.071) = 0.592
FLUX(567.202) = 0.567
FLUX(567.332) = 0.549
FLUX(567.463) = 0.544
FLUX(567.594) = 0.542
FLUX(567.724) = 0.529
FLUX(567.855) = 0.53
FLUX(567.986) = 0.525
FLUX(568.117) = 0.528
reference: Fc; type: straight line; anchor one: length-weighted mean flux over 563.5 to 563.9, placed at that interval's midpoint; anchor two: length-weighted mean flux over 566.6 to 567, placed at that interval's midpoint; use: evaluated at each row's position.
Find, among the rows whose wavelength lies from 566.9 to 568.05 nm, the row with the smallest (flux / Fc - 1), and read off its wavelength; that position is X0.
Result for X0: 567.986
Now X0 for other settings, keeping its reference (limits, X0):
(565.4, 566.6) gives 566.419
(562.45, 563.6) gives 563.427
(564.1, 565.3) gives 564.726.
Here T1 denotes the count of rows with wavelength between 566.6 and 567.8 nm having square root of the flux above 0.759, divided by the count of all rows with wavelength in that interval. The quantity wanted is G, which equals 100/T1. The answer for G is 225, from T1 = 0.44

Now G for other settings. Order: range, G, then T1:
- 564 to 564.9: 350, 0.29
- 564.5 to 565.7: 300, 0.33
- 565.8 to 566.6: 200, 0.50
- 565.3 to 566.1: 100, 1.00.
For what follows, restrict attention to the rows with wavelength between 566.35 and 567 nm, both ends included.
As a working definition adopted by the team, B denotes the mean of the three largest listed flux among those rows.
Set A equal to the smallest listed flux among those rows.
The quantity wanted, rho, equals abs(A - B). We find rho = 0.051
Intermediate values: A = 0.554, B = 0.605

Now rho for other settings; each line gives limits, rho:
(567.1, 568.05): 0.028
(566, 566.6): 0.032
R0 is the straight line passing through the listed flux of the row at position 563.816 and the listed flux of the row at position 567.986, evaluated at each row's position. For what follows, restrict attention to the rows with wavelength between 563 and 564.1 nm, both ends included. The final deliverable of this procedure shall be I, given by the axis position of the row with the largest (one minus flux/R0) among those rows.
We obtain 563.427 nm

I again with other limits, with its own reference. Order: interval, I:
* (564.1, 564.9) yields 564.726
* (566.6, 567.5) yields 567.463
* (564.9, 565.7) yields 564.986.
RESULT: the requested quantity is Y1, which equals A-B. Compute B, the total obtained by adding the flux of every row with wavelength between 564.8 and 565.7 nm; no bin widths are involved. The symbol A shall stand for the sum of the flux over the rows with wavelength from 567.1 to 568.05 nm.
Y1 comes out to -0.2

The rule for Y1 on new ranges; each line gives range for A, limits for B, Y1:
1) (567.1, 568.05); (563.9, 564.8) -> -0.1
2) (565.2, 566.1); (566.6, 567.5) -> 0.1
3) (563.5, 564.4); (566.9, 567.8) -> -0.1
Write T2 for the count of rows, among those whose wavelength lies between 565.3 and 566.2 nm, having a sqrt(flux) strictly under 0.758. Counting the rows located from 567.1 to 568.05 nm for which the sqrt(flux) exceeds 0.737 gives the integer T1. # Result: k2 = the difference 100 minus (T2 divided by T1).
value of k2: 100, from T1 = 3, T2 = 0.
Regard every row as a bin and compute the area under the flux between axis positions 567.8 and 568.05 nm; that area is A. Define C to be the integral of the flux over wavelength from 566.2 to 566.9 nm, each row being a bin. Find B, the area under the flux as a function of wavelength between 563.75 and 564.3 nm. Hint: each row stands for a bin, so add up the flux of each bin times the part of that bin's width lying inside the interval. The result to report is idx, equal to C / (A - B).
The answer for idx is -2.3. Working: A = 0.13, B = 0.31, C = 0.41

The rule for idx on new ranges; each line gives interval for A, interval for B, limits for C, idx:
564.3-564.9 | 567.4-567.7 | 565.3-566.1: 2.9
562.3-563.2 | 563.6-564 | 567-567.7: 1.2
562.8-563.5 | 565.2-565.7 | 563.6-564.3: 4.8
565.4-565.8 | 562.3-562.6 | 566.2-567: 7.6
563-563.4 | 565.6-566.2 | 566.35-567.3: -3.9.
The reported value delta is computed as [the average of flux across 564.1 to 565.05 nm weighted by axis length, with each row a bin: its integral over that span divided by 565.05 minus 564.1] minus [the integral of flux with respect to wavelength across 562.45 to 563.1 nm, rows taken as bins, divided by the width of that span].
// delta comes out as -0.025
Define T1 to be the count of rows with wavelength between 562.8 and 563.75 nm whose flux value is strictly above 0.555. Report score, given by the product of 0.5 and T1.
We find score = 1.5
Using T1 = 3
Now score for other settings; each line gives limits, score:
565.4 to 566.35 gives 3.5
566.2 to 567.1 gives 3.0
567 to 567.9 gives 1.0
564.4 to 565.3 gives 1.0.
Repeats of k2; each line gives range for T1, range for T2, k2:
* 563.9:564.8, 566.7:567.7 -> 99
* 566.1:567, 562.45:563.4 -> 99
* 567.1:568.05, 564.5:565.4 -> 98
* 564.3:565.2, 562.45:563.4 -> 98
